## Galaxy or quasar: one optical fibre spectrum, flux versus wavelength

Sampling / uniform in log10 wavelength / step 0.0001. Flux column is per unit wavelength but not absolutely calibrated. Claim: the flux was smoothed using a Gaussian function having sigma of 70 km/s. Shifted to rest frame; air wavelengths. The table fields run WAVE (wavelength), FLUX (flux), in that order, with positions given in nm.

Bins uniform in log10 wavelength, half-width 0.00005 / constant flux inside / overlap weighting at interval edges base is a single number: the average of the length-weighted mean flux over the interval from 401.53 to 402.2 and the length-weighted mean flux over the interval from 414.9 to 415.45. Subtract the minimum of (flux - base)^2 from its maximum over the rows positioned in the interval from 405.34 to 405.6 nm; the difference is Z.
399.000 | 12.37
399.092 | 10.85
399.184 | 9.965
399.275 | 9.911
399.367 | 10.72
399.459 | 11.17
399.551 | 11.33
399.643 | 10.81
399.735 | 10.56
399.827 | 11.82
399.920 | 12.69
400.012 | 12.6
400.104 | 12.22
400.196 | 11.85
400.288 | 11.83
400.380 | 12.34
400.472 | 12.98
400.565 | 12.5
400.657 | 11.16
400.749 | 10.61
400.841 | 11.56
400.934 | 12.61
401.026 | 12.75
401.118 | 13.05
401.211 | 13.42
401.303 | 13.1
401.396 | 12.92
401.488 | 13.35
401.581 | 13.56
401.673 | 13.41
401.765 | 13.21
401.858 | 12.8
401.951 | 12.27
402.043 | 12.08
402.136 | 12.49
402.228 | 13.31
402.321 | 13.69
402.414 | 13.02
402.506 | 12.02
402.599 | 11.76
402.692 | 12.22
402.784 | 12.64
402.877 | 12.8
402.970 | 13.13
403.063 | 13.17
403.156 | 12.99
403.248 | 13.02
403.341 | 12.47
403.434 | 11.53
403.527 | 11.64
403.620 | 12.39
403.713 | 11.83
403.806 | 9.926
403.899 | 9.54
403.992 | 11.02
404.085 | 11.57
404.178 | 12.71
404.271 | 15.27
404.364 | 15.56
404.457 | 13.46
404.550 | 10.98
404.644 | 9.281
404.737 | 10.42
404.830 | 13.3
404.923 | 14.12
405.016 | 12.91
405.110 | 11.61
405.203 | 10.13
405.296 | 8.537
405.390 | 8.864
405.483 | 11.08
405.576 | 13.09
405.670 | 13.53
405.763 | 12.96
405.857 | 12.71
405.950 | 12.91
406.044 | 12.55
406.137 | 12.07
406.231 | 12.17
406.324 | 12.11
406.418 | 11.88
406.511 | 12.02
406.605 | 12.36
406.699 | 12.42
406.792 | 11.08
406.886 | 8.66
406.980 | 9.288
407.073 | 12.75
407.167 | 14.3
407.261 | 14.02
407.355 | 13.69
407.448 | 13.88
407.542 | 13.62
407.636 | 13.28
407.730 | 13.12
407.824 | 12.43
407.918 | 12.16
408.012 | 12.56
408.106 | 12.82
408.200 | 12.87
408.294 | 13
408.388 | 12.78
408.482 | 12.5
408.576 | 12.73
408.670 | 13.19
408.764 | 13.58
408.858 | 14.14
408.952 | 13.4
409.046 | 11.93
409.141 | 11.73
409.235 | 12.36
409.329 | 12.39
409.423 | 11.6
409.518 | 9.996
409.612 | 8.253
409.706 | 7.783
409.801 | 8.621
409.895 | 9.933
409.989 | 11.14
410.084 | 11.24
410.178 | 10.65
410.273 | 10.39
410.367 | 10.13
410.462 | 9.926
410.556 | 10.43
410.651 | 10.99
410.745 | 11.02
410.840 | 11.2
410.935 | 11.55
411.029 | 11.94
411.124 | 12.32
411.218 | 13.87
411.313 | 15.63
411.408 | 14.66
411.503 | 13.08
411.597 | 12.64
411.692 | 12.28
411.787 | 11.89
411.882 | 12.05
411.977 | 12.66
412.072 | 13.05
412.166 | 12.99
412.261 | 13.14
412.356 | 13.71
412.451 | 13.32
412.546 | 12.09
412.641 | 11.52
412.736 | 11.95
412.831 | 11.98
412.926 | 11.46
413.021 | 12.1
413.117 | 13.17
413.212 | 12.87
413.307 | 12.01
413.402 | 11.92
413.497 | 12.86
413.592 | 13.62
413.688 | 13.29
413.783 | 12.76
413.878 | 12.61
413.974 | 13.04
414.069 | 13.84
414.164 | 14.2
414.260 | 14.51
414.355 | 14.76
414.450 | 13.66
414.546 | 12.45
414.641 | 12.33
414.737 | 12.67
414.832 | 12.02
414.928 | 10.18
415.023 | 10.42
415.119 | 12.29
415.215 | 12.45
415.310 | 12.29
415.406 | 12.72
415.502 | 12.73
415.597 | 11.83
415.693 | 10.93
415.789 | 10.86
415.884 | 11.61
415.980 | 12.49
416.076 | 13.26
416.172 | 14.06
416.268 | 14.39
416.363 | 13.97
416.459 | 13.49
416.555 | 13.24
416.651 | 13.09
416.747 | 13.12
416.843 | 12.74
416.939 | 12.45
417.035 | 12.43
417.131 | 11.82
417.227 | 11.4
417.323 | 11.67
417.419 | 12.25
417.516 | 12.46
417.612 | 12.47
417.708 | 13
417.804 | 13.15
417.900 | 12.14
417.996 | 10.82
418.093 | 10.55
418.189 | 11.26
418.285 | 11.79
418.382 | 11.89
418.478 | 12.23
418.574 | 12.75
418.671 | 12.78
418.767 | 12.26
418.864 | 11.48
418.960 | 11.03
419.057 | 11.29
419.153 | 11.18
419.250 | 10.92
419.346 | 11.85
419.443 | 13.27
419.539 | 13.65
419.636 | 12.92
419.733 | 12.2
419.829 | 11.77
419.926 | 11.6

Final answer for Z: 11.3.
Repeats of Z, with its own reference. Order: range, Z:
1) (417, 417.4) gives 0.8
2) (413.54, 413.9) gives 1.6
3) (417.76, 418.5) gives 3.1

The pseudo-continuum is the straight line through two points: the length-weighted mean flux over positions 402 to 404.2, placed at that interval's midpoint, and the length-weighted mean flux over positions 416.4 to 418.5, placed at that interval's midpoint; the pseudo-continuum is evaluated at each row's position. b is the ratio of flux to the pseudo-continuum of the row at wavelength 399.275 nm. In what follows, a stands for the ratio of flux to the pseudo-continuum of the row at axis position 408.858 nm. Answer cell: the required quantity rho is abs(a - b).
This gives 0.344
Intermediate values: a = 1.2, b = 0.81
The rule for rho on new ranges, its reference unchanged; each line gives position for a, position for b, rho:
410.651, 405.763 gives 0.163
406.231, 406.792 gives 0.089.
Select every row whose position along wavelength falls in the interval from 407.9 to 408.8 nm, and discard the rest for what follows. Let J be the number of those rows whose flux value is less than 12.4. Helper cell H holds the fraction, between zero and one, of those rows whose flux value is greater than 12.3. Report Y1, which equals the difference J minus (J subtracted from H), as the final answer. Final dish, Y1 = 1.1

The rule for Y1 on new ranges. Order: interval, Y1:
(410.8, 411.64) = 7.3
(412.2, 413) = 9.6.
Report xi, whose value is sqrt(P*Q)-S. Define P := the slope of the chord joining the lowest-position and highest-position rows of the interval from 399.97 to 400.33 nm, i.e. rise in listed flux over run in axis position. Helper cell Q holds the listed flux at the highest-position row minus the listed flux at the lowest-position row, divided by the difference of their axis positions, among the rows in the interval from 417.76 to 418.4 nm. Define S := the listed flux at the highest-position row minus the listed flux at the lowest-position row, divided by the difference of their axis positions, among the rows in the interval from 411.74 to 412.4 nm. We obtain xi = -0.7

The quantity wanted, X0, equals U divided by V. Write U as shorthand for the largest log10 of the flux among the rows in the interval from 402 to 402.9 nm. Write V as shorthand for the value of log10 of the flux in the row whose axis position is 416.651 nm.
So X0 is 1.02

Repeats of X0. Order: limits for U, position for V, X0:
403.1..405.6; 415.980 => 1.09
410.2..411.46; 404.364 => 1.00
